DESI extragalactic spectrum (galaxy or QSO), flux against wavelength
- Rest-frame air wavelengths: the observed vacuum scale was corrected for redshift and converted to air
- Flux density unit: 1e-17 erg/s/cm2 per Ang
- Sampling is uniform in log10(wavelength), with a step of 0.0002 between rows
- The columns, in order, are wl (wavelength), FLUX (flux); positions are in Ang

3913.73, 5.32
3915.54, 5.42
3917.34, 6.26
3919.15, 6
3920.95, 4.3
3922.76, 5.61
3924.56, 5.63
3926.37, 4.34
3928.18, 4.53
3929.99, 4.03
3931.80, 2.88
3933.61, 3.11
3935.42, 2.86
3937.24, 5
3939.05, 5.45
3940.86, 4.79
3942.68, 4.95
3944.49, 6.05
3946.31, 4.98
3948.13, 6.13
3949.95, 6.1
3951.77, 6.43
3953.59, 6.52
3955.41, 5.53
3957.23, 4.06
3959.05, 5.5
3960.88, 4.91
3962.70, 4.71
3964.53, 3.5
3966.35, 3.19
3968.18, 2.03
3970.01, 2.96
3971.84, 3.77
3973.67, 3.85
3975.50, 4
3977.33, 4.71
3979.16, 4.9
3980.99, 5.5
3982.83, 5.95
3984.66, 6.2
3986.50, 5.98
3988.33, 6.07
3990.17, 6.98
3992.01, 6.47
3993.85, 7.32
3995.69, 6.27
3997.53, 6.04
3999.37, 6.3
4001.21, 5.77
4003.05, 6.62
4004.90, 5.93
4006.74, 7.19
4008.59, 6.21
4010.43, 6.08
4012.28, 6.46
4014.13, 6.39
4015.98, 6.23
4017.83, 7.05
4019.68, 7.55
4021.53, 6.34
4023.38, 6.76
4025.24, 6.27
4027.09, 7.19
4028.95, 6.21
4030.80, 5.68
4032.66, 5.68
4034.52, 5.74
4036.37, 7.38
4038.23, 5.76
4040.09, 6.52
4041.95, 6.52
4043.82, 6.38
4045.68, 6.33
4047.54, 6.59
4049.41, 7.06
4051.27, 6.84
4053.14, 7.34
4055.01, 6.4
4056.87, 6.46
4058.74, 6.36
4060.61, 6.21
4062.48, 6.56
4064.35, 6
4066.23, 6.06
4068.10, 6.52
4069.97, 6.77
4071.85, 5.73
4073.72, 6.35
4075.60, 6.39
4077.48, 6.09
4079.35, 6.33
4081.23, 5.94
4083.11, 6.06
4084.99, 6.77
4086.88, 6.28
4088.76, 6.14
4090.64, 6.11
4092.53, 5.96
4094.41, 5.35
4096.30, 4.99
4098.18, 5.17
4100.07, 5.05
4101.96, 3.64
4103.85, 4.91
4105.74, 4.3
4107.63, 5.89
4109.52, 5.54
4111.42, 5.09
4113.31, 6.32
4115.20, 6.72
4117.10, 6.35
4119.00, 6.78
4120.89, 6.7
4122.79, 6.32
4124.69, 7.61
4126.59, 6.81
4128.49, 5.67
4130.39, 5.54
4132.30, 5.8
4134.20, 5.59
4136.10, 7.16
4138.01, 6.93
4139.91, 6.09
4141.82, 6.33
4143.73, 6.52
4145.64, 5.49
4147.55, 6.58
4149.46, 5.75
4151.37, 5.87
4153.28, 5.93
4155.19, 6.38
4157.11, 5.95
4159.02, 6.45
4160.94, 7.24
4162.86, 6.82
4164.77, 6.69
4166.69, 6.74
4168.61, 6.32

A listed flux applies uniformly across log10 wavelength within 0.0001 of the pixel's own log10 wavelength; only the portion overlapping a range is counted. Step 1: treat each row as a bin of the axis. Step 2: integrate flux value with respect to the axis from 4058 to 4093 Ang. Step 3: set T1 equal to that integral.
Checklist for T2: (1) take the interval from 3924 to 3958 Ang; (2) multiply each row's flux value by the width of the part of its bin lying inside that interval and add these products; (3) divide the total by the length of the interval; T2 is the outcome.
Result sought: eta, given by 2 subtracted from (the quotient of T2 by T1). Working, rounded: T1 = 219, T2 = 4.9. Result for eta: -1.98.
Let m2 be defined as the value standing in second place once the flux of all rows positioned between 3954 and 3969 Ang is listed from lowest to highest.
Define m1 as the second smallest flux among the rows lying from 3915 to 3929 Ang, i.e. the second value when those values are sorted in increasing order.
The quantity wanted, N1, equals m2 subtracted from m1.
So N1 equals 1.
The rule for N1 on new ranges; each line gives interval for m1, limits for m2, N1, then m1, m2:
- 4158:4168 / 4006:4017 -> 0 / 6.69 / 6.21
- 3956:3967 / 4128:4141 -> -2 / 3.5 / 5.59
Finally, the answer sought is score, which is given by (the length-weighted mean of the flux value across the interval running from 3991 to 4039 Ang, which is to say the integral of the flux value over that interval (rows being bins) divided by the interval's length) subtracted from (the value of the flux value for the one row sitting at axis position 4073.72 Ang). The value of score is -0.1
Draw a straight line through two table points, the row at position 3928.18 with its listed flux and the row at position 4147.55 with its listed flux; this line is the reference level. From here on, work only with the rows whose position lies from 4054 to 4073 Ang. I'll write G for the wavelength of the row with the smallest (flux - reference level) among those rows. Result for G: 4071.85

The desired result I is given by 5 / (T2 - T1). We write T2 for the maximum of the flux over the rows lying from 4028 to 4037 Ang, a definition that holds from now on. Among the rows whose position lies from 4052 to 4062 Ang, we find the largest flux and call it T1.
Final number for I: 125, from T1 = 7.34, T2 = 7.38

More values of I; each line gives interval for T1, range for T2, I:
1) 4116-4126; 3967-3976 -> -1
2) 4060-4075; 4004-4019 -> 12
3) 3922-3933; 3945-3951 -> 10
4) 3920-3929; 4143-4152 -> 5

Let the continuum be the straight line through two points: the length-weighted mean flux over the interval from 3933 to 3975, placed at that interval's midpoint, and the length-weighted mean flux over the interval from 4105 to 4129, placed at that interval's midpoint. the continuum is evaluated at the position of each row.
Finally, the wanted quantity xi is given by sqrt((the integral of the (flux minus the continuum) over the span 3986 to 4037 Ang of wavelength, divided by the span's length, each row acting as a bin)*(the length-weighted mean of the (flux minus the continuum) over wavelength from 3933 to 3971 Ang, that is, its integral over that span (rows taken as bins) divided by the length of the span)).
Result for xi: 0.36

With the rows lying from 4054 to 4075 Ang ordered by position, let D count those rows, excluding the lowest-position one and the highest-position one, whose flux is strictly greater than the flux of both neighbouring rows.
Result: 3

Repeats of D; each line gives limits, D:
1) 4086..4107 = 2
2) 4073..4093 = 3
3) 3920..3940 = 3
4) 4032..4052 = 2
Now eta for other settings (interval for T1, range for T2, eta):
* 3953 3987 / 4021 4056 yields -1.96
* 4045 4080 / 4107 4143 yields -1.97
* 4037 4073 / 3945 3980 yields -1.98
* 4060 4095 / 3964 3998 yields -1.98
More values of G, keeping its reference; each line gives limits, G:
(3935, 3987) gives 3968.18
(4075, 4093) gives 4092.53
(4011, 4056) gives 4032.66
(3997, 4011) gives 4001.21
